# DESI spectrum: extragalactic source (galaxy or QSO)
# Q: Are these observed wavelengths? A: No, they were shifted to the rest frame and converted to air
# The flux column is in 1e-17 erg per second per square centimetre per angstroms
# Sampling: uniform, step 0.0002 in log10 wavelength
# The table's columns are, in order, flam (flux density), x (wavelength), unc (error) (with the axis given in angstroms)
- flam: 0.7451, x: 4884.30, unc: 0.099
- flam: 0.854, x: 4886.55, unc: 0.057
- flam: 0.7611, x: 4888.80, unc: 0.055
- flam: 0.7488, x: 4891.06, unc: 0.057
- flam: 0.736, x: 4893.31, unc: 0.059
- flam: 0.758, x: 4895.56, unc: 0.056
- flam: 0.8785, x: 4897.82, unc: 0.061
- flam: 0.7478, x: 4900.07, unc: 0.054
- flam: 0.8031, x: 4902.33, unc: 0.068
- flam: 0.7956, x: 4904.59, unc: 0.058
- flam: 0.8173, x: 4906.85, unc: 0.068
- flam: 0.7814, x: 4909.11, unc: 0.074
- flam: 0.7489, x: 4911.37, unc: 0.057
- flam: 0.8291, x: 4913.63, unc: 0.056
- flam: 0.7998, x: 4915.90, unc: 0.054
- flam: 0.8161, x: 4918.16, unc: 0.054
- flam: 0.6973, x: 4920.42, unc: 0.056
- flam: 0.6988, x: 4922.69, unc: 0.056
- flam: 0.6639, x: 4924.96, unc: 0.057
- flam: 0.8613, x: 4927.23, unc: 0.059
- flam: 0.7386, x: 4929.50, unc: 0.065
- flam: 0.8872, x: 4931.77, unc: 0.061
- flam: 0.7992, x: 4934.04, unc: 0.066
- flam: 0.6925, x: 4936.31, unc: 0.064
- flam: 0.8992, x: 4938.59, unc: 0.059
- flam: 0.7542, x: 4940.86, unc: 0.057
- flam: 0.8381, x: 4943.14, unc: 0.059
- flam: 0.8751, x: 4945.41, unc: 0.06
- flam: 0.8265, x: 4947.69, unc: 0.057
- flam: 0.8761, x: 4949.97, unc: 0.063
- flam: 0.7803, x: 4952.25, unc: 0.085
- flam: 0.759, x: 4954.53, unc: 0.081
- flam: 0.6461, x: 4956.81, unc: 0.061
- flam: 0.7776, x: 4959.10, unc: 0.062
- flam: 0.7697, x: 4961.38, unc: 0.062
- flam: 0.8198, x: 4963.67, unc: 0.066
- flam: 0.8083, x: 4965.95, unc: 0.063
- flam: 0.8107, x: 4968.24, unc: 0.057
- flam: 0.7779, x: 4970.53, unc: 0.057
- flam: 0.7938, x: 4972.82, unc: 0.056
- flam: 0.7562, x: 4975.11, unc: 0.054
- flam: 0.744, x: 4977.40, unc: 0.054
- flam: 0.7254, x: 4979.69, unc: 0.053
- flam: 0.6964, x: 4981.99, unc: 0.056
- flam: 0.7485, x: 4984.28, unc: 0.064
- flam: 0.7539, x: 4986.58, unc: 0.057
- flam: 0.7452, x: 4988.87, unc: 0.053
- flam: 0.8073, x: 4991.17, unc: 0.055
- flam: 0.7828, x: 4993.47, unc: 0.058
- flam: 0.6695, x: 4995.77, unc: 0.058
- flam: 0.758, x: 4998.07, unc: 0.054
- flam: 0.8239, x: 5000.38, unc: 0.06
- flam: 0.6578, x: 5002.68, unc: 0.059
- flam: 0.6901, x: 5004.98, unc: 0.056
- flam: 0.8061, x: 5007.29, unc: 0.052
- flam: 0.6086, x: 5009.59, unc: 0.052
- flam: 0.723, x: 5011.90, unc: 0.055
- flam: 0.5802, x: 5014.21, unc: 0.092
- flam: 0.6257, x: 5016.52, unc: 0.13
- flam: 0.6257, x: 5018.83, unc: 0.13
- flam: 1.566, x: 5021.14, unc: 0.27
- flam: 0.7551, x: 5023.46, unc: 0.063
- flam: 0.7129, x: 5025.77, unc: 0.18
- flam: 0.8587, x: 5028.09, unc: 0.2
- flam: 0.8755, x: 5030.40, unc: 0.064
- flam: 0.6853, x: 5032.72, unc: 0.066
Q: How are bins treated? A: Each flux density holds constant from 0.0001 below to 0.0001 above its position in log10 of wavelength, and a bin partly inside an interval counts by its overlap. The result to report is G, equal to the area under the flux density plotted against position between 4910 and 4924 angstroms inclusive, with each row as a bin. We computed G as 10.7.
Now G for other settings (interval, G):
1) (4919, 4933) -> 10.6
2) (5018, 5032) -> 12.6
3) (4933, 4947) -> 11.3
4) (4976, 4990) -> 10.3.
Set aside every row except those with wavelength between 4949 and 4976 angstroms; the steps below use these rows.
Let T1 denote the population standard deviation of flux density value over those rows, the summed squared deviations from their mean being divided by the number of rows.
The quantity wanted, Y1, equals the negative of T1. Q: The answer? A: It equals -0.05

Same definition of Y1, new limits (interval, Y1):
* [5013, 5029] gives -0.32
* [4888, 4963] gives -0.06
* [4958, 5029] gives -0.16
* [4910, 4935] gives -0.07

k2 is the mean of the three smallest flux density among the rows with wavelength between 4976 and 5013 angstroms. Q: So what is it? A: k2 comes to 0.65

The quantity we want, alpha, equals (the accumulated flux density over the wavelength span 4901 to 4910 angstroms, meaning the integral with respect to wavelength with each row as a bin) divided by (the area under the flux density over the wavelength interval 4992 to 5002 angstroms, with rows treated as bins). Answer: 0.95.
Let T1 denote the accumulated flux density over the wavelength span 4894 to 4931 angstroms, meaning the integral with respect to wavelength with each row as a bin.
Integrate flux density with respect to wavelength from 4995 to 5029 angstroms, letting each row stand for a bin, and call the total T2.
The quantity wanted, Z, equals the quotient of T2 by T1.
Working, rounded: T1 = 28.8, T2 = 26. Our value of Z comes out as 0.9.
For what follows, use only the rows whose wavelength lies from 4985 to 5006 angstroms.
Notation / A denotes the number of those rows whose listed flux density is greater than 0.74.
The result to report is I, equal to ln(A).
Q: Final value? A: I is 1.79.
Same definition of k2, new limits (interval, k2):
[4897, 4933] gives 0.69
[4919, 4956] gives 0.68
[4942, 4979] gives 0.72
